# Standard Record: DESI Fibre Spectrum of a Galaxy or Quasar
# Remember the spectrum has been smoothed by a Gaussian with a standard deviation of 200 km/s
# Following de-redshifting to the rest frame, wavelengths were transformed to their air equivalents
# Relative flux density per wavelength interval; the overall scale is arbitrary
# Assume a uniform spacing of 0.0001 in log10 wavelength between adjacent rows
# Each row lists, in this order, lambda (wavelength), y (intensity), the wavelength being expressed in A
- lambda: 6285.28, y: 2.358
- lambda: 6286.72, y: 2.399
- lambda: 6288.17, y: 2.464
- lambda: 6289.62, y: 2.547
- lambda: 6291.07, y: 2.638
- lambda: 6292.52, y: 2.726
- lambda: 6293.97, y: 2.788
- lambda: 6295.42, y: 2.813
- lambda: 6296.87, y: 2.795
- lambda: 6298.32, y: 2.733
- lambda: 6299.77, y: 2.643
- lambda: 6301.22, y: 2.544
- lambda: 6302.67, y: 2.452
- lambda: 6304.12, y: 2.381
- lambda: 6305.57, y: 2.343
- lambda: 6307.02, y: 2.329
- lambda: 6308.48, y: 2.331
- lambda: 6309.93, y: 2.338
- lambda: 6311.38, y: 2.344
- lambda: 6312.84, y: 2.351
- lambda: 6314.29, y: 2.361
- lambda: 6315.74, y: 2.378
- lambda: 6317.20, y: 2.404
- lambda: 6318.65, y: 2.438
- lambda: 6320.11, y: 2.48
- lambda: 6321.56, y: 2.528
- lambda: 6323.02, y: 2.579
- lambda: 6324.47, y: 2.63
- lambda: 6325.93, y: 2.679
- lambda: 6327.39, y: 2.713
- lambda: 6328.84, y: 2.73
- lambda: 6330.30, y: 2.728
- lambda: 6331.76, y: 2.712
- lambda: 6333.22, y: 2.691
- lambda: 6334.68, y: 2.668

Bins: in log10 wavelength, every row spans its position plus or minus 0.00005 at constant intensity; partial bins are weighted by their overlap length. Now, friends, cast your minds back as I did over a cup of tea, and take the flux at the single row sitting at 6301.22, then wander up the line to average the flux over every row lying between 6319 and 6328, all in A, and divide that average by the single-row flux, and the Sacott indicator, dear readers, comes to 1.02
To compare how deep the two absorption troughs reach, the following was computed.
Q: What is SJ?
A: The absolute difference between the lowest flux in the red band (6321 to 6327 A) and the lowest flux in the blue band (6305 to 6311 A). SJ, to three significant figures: 0.199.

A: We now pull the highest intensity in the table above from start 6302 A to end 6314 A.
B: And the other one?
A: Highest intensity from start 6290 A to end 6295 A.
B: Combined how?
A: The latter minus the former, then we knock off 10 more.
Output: -9.7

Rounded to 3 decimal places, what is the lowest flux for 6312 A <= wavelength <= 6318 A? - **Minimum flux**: 2.351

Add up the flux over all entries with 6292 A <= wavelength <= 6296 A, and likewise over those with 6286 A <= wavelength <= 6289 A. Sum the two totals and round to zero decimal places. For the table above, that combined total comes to 13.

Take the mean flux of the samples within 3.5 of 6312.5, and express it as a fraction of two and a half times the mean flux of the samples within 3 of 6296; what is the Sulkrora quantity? 0.34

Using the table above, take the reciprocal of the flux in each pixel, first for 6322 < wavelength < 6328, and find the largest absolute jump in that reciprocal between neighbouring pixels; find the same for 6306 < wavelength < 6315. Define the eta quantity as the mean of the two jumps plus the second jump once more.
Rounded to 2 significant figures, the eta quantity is 0.0065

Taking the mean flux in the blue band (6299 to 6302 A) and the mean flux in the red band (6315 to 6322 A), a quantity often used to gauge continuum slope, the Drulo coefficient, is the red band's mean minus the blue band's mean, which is -0.15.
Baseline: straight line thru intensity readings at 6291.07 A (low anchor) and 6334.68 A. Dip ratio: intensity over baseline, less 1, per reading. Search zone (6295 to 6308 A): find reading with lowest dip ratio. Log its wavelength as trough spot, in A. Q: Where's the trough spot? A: 6307.02 A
